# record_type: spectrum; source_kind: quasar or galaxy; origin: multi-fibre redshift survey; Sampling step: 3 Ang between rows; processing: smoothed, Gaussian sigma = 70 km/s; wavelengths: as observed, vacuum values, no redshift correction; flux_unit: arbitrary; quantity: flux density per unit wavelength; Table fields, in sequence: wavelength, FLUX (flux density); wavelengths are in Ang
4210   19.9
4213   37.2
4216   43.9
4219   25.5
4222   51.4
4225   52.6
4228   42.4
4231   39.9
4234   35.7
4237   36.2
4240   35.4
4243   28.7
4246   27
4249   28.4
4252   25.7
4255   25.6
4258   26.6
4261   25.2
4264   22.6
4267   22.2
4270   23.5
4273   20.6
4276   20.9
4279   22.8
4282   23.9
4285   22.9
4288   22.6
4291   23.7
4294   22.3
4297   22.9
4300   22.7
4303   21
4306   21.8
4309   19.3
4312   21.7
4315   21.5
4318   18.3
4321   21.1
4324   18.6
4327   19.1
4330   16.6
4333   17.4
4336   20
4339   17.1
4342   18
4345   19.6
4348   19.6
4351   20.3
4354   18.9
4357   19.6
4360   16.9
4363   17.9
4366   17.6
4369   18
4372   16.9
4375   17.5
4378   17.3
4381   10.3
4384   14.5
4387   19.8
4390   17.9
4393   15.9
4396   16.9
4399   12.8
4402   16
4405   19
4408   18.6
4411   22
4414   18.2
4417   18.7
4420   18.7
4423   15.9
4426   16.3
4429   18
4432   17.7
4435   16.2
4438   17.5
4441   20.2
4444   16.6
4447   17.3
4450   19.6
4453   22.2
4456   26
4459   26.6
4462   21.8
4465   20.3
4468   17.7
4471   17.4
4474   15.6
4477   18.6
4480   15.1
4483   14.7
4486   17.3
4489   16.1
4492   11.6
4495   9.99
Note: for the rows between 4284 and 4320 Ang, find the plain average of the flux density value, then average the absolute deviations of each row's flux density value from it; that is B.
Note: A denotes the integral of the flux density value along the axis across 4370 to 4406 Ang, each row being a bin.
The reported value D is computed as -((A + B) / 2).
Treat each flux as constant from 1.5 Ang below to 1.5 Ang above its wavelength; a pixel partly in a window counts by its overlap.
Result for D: -293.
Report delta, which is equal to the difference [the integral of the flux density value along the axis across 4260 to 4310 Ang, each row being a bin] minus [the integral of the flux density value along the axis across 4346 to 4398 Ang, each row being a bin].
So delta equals 217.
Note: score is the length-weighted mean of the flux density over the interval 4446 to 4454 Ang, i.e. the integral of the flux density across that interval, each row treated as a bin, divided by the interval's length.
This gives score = 19.7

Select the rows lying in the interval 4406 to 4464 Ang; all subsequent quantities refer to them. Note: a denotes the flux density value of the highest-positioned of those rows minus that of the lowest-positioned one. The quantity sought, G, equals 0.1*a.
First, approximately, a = 3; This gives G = 0.3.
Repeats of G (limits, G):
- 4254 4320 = -0.7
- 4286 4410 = -0.4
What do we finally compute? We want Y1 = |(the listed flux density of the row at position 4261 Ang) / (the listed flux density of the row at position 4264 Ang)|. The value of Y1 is 1.12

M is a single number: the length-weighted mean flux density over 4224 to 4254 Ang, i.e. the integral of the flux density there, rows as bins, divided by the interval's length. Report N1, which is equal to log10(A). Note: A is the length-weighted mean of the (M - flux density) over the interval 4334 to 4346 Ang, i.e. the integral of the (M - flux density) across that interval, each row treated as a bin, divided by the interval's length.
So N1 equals 1.21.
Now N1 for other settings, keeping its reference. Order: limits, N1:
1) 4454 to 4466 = 1.04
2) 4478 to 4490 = 1.28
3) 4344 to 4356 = 1.18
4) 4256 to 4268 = 1.02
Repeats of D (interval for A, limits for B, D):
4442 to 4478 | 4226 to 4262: -363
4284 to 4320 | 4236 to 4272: -392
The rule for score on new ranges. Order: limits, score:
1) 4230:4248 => 33.5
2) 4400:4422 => 18.5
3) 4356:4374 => 17.8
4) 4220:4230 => 47.2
